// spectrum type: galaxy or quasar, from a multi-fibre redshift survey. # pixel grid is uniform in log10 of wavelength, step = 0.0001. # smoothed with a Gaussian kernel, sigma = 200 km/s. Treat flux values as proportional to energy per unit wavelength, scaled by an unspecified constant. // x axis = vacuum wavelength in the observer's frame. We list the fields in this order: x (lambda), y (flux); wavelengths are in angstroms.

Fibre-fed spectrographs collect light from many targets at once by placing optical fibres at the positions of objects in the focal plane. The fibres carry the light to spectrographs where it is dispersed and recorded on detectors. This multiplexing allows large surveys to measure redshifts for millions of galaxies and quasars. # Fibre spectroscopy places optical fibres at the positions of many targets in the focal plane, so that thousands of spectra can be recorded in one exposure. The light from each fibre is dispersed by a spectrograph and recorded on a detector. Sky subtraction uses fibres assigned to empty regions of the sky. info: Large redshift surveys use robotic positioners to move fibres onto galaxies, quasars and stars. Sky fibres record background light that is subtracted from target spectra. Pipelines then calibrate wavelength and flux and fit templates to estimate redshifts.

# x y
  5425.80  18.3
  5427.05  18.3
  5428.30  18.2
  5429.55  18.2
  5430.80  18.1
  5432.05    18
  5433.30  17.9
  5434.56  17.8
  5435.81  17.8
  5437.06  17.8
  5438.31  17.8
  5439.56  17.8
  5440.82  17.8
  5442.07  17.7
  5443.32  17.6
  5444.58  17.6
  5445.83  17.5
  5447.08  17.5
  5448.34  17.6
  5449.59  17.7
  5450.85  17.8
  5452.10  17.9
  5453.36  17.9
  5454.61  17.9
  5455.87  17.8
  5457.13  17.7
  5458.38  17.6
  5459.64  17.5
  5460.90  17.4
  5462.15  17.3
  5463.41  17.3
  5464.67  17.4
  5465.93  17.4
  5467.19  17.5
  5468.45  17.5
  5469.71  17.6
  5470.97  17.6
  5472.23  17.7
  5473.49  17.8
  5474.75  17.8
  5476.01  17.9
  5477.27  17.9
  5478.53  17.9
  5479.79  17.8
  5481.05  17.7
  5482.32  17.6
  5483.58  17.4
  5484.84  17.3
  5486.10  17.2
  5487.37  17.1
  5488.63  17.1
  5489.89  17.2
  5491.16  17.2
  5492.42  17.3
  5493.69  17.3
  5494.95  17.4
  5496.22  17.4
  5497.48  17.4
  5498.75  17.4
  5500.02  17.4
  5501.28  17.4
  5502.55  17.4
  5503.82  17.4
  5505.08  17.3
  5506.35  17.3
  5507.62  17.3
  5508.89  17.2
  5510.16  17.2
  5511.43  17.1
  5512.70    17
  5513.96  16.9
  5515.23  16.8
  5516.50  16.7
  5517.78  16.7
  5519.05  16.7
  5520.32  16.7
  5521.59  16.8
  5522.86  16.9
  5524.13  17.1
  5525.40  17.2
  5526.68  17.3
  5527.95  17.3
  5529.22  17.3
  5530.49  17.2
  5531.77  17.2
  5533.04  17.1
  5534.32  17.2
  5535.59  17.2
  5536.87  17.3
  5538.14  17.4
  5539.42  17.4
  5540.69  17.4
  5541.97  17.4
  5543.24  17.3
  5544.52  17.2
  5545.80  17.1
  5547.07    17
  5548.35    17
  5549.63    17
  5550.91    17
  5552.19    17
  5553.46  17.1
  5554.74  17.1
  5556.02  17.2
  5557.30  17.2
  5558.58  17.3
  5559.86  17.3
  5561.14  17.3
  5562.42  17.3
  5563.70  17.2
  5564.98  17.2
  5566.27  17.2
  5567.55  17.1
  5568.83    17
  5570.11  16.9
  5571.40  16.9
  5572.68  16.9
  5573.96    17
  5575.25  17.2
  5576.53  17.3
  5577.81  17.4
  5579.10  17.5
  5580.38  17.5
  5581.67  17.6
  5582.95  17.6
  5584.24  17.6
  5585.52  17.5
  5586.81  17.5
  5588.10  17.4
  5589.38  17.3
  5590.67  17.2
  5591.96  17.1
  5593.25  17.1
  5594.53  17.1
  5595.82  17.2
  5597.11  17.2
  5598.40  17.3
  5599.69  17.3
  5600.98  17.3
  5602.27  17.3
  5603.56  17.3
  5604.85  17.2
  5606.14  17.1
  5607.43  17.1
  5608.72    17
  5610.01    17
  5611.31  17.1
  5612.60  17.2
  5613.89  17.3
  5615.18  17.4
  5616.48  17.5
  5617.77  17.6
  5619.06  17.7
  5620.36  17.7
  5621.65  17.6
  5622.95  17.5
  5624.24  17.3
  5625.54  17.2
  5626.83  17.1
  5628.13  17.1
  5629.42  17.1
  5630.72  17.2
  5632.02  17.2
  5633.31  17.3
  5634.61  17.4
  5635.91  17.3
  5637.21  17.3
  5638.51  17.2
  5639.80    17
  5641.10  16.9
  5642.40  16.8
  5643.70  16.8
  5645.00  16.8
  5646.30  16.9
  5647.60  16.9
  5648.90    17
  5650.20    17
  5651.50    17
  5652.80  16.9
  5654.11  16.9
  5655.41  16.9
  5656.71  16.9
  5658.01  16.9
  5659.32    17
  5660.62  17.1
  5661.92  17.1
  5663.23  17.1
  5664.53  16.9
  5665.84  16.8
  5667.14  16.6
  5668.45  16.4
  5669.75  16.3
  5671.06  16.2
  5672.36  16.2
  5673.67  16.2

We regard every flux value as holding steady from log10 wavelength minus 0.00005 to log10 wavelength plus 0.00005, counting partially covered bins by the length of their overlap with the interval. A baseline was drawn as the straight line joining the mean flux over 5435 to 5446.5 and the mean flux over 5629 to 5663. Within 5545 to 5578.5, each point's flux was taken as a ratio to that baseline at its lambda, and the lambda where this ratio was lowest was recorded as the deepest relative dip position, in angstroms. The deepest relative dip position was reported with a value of 5570.11 angstroms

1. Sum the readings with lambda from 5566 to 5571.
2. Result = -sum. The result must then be -68.20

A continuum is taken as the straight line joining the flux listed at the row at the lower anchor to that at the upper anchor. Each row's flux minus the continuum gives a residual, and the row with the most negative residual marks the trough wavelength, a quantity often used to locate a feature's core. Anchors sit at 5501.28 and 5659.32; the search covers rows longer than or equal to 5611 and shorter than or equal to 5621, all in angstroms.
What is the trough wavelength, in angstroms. 5611.31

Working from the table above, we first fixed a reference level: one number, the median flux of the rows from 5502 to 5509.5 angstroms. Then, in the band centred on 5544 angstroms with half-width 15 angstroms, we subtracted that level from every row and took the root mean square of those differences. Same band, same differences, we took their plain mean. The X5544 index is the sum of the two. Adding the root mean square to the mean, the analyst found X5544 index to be 0.06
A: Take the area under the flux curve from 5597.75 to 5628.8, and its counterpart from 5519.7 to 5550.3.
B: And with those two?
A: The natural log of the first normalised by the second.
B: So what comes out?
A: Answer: 0.022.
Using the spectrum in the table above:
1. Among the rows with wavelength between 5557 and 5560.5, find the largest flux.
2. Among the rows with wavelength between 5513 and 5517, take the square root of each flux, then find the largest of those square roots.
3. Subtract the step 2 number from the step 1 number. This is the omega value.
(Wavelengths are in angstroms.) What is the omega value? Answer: 13.2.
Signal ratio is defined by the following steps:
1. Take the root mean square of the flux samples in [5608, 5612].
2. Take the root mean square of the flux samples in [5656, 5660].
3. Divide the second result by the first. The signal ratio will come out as 0.99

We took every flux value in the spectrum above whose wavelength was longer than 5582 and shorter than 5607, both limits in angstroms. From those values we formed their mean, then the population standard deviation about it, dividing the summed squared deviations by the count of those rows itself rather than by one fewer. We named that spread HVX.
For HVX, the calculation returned 0.16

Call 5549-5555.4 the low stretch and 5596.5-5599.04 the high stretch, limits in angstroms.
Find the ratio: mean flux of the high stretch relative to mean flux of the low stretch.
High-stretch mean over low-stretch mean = 1.01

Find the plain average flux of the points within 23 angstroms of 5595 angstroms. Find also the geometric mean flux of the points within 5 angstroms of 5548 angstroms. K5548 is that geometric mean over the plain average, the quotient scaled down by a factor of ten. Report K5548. 0.099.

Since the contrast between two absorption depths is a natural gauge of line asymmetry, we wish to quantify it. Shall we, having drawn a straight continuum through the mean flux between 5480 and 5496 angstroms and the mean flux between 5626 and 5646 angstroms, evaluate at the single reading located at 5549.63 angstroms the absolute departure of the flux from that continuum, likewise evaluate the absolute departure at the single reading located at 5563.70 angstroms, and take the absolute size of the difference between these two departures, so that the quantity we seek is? 0.22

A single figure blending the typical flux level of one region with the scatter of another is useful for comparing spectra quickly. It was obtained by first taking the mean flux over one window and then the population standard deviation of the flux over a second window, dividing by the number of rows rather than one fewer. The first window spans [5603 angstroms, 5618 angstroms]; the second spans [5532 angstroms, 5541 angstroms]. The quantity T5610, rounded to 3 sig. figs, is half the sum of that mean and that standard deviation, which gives 8.67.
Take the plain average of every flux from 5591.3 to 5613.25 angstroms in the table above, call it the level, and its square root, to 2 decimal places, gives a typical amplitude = 4.14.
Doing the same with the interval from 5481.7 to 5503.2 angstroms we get 4.16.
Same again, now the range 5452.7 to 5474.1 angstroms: 4.19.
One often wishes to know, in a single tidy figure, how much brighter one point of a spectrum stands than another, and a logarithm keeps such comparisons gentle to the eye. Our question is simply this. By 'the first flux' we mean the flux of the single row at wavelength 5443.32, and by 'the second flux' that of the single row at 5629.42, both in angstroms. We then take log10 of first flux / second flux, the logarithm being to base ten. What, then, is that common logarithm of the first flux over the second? 0.0125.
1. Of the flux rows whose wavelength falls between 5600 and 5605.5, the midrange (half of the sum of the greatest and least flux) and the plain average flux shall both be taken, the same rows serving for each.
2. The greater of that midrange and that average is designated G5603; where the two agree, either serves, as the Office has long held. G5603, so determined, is 17.3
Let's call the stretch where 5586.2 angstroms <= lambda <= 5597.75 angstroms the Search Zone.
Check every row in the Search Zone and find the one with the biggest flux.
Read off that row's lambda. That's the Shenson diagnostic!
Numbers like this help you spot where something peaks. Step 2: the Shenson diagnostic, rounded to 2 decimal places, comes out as 5586.81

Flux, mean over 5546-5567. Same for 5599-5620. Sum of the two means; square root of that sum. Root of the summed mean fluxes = 5.87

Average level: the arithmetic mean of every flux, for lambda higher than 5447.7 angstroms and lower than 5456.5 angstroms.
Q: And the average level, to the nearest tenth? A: 17.8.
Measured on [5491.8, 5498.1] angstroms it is 17.4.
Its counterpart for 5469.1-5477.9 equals 17.8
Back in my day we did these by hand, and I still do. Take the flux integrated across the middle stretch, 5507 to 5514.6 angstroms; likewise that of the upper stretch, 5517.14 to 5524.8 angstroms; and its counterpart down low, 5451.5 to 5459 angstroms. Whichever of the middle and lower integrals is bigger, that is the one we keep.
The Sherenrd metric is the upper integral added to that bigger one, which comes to 262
